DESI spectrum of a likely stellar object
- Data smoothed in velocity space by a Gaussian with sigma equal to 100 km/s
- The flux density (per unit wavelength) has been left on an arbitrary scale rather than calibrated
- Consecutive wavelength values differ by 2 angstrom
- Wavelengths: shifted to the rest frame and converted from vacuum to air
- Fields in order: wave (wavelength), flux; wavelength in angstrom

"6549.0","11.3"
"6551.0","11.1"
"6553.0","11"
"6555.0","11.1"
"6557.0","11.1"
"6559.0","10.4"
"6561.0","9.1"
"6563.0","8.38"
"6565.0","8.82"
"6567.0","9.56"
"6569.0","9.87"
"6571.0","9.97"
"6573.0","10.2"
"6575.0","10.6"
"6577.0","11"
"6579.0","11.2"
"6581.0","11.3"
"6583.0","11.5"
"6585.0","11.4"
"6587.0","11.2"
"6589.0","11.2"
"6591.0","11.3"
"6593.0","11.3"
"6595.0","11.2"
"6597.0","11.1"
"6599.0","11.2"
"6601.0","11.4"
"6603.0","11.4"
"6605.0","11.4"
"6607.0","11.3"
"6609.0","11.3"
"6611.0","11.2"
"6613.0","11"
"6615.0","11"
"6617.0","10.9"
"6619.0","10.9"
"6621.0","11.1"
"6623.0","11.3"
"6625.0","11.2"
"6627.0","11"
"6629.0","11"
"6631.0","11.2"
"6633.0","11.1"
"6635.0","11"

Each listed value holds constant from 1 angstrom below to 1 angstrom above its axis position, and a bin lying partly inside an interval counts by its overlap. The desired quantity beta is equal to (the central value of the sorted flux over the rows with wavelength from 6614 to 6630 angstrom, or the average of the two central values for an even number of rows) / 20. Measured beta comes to 0.550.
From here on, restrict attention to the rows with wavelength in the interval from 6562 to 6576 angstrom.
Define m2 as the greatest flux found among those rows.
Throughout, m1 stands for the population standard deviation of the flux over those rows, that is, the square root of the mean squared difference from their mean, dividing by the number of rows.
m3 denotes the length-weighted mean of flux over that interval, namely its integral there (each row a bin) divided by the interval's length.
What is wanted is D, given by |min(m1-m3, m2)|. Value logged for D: 8.9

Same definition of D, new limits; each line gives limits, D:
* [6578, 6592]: 11.2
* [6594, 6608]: 11.2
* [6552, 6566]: 8.9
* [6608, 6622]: 10.9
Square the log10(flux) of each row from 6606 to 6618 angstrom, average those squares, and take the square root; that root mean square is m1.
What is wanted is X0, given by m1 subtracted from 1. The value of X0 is -0.046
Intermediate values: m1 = 1.05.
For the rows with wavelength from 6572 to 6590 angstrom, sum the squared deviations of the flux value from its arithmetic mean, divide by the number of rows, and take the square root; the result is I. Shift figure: 0.39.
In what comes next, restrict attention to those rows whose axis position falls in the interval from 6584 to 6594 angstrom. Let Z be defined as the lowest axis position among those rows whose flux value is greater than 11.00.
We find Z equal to 6585.0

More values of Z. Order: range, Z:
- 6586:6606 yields 6587.0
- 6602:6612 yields 6603.0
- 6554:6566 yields 6555.0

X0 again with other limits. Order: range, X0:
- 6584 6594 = -0.052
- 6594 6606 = -0.052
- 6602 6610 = -0.055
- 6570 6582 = -0.030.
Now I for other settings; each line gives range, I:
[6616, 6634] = 0.13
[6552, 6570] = 0.98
